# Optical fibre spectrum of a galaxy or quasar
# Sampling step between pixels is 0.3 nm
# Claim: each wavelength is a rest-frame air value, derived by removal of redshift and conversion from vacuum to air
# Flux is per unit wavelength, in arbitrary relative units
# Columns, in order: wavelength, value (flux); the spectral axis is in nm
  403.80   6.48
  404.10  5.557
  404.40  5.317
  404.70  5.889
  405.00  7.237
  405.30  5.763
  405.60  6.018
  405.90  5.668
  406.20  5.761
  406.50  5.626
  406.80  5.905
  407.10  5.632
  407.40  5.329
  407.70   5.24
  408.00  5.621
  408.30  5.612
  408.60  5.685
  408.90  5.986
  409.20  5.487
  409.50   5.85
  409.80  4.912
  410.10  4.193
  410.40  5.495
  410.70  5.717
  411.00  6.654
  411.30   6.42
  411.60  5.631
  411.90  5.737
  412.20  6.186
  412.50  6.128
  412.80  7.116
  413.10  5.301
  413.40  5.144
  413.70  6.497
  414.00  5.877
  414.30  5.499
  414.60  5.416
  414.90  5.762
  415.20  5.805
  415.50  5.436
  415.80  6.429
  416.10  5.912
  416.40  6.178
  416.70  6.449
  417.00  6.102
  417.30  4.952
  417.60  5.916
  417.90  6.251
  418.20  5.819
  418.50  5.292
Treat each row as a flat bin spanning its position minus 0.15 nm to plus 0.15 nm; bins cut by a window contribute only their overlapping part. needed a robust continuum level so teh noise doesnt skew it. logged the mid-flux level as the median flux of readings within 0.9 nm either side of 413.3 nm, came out 6.0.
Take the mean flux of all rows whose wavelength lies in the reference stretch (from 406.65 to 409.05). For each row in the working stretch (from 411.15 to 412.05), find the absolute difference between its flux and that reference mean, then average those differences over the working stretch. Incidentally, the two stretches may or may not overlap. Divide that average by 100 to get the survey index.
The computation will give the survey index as 0.0030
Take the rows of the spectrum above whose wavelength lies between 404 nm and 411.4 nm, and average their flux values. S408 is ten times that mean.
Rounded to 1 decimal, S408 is 57.0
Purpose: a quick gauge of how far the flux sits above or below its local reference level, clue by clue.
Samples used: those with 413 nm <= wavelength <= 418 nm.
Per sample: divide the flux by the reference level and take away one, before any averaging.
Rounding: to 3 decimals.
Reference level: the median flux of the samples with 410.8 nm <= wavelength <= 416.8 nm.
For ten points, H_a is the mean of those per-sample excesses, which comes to -0.013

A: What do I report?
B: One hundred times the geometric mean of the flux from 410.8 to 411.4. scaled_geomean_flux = 654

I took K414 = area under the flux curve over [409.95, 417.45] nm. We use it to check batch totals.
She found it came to 44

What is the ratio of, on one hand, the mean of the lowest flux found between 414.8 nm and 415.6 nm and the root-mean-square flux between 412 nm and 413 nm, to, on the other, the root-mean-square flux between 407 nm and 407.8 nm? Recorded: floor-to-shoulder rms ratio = 1.10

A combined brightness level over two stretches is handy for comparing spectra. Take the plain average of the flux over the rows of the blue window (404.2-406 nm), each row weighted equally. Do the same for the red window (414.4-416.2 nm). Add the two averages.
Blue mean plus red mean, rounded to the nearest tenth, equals 11.8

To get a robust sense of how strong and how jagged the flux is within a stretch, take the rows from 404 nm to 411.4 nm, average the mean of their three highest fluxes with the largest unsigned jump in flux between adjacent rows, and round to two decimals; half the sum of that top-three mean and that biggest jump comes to 4.12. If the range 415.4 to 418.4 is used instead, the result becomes 3.76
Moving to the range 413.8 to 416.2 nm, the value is 3.53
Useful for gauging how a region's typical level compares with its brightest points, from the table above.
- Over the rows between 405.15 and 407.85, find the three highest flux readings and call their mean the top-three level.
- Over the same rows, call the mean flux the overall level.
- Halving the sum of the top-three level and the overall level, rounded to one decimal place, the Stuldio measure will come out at 5.8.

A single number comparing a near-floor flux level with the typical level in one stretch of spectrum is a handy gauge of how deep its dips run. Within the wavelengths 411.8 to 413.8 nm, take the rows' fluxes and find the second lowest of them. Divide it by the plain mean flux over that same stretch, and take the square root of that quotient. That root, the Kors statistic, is 0.939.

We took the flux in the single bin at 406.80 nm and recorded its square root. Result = 2.43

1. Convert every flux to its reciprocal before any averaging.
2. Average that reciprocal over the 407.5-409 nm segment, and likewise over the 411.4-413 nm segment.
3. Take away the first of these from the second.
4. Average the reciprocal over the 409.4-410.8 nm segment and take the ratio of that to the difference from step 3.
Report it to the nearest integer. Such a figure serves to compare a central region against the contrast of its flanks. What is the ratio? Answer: -13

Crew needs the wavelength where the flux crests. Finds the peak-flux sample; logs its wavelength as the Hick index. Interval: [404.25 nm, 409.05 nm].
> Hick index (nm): 405.00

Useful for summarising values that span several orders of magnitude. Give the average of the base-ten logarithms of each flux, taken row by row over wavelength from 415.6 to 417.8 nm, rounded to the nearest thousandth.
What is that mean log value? 0.776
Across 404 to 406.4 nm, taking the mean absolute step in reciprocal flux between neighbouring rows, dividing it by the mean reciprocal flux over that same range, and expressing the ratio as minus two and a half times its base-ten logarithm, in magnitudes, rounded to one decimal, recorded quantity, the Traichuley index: 2.6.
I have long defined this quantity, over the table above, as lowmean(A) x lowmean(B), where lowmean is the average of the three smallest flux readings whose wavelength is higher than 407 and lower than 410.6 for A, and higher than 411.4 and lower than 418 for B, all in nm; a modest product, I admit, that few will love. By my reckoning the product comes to 24.5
